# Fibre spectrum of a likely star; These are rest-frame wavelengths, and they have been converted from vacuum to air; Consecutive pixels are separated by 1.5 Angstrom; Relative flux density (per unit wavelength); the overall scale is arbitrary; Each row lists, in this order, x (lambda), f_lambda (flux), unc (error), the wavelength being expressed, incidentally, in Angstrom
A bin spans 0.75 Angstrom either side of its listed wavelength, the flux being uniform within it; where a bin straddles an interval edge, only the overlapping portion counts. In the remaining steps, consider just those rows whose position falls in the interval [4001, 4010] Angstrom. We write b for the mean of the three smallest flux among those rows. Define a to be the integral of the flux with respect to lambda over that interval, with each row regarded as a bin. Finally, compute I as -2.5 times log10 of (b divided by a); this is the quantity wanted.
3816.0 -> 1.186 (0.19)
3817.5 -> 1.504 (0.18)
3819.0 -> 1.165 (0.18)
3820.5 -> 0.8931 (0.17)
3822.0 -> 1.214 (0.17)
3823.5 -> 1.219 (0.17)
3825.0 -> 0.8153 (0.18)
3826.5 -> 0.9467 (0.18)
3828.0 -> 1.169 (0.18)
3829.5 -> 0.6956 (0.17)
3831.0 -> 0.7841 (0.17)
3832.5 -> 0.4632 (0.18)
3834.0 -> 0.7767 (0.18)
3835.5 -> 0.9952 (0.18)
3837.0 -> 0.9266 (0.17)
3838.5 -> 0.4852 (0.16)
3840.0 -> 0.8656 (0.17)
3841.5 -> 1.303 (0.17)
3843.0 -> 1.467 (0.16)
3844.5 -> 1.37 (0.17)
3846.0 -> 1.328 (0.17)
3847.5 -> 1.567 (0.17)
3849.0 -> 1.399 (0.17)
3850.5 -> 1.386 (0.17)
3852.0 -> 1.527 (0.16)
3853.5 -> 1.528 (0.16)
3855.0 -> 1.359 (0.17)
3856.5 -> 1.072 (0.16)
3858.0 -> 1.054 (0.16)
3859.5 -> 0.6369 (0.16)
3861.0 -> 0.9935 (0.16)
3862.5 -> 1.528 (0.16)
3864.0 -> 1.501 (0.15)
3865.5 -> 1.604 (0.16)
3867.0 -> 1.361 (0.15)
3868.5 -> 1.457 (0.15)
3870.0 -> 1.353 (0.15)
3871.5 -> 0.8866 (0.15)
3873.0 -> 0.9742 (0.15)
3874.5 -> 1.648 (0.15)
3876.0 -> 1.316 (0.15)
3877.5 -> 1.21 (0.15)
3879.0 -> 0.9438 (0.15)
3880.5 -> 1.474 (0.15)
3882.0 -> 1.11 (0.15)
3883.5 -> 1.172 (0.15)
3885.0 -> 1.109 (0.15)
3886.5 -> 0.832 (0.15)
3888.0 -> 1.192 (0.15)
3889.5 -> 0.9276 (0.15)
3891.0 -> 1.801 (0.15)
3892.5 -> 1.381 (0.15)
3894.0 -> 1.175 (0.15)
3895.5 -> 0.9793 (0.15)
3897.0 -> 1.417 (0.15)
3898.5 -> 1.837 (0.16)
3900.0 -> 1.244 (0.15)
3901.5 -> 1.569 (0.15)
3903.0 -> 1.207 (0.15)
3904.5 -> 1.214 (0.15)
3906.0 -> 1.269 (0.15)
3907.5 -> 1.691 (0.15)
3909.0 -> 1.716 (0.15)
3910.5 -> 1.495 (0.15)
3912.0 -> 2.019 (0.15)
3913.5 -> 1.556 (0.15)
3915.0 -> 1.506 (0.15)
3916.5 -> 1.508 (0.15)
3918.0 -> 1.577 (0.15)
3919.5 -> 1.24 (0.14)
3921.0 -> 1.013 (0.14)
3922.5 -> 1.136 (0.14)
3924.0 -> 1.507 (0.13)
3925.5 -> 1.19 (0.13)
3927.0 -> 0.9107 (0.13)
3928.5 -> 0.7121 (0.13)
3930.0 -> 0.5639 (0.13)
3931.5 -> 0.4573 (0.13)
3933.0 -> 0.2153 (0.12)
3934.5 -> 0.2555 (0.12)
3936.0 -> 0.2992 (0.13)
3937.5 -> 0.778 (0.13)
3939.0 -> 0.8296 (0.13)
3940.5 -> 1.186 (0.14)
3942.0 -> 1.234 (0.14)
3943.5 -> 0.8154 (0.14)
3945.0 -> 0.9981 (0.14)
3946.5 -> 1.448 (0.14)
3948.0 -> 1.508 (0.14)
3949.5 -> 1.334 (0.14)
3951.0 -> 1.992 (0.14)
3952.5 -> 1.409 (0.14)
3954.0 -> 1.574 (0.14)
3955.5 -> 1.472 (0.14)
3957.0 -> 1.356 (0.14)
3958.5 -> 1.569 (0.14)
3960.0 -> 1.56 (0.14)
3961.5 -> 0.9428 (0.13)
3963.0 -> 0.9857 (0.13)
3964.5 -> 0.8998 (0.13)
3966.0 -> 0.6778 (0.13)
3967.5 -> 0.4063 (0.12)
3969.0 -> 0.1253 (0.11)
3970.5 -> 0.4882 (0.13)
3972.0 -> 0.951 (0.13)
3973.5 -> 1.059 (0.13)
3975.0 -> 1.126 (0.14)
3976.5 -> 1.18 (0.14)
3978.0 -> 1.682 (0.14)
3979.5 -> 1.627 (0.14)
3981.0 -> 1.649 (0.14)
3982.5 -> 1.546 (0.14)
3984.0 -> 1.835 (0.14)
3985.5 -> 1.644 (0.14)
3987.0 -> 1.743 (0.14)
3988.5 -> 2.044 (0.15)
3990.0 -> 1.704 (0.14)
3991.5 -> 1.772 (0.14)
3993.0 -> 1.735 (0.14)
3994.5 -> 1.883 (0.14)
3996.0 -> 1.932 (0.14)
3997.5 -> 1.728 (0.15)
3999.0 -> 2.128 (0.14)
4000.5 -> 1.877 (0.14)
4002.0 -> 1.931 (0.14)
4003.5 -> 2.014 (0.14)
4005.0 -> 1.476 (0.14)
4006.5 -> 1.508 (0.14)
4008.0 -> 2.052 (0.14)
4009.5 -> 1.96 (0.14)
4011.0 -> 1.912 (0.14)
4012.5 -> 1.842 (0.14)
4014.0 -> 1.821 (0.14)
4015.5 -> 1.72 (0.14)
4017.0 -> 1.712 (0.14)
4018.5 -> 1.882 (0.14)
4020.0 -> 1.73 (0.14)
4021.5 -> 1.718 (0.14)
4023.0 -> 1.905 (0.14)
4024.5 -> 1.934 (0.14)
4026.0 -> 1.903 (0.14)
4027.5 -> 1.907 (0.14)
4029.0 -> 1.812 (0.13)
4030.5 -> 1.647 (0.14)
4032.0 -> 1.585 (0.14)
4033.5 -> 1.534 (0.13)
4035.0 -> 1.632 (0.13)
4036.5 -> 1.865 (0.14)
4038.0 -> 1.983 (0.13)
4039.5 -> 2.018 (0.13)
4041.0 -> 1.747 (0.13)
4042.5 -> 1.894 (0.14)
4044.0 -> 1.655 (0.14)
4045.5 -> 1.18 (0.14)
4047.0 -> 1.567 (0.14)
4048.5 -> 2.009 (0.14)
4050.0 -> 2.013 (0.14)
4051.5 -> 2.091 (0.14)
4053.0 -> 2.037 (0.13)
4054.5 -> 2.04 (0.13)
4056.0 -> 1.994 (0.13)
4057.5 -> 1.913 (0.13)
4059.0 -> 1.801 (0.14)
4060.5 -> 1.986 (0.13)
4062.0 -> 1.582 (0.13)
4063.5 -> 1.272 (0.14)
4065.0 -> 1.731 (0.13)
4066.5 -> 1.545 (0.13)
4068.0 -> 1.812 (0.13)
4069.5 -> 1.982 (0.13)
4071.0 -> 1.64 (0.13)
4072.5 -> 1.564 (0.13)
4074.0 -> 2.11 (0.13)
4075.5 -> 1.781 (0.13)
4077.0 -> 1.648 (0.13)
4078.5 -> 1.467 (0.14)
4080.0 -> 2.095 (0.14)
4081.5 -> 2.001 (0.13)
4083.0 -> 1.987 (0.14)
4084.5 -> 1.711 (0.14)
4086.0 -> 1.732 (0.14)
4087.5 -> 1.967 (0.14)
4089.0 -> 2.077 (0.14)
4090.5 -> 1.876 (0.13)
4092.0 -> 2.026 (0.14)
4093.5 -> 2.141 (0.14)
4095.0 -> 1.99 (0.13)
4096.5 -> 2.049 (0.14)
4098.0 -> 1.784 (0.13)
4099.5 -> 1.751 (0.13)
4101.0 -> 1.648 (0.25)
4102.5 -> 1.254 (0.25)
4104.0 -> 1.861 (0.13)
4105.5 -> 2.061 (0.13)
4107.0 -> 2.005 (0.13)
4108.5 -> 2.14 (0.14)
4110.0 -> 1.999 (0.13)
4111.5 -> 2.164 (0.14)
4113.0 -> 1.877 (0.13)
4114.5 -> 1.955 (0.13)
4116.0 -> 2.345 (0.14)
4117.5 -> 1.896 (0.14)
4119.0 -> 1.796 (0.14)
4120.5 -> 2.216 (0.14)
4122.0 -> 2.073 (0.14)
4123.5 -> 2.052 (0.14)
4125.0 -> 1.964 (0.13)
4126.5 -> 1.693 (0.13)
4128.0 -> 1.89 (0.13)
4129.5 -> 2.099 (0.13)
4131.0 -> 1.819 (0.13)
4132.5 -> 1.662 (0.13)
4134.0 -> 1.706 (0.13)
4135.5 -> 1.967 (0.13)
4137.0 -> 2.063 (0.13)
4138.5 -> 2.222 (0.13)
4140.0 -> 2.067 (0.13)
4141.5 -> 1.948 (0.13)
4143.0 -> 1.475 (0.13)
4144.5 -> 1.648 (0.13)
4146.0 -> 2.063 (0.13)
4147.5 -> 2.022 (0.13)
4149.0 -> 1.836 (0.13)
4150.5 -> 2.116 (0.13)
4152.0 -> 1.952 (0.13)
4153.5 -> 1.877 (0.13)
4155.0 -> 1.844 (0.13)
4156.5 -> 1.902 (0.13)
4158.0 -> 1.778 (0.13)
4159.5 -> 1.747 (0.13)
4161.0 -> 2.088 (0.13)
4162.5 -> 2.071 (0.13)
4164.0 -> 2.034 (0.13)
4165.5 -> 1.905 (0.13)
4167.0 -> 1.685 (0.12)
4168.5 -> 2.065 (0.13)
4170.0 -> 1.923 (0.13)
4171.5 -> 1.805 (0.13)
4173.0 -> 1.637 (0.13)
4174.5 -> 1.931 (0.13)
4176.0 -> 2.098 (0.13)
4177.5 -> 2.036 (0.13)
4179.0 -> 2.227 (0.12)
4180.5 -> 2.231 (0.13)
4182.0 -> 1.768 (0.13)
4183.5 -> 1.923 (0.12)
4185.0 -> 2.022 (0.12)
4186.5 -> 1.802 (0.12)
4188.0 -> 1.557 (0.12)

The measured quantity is 2.5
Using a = 16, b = 1.64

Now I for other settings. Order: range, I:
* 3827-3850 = 4.1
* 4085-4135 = 4.5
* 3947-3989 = 5.5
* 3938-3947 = 2.6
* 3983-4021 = 4.1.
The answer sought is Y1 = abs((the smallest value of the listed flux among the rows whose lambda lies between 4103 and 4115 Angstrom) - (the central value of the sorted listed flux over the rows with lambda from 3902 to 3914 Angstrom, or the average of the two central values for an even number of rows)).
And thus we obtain 0.34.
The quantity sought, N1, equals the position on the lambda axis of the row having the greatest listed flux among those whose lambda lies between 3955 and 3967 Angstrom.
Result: 3958.5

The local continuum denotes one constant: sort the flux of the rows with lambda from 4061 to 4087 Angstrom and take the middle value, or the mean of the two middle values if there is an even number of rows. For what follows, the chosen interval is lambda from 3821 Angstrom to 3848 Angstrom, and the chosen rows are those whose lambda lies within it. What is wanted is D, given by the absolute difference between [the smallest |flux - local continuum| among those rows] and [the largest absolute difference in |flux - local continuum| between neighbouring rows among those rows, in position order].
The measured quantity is 0.31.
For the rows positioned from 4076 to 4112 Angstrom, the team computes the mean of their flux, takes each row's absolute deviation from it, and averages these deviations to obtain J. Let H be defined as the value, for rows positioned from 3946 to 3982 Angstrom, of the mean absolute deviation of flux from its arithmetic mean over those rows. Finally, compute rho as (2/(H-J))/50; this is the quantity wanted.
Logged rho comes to 0.2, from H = 0.37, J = 0.18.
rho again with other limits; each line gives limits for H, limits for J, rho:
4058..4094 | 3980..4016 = 0.8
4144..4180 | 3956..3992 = -0.1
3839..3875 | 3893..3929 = -1.1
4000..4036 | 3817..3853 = -0.3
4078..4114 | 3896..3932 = -0.3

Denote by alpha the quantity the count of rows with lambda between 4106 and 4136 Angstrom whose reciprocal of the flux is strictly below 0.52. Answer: 12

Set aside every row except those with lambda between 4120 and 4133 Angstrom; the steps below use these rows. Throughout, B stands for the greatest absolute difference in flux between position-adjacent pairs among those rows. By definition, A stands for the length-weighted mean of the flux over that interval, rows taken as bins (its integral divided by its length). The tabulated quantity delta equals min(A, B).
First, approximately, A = 1.94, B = 0.28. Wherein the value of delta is 0.28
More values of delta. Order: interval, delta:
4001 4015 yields 0.54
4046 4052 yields 0.44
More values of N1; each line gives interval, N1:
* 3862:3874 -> 3865.5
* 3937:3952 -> 3951.0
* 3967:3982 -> 3978.0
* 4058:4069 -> 4060.5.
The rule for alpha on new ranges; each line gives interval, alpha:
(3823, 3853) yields 0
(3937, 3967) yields 1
